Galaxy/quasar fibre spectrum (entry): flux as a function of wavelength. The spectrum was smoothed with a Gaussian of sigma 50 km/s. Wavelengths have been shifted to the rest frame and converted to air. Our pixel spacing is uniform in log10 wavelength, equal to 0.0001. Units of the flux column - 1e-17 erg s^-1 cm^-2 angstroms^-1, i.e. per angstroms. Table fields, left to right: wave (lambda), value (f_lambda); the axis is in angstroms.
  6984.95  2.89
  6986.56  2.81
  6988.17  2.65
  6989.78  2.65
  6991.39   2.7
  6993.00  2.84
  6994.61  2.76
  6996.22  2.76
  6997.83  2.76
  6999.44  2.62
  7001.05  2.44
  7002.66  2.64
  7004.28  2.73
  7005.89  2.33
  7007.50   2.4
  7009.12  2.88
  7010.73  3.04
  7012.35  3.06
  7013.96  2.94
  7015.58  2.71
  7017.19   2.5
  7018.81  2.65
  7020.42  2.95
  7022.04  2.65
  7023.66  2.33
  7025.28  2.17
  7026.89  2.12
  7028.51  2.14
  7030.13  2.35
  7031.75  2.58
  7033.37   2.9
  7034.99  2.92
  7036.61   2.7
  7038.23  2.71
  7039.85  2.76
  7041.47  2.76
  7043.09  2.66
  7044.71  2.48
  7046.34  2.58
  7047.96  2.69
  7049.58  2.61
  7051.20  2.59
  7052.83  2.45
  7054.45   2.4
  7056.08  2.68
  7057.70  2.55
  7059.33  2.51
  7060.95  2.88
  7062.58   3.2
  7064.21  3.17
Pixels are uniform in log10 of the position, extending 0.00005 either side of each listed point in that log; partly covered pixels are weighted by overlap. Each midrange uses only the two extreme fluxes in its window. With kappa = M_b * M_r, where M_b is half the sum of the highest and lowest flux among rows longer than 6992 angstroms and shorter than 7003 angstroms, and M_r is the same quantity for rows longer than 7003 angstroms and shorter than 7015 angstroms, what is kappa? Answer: 7.11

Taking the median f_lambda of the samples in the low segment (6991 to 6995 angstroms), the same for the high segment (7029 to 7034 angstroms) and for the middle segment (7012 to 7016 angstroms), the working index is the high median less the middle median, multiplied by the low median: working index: -1.0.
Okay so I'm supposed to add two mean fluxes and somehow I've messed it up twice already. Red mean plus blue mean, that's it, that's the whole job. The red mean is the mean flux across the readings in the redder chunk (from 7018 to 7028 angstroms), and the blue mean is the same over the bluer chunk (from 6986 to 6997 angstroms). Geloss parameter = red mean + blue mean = 5.2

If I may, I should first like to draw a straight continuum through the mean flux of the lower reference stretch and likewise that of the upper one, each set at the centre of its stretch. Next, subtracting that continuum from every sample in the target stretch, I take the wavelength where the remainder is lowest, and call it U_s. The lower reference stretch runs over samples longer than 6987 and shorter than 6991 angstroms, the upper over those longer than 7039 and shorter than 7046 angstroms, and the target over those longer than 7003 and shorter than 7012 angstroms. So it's 7005.89 angstroms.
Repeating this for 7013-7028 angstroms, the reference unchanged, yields 7026.89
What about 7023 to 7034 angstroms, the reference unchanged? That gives 7026.89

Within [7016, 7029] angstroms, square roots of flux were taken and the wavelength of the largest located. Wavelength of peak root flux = 7020.42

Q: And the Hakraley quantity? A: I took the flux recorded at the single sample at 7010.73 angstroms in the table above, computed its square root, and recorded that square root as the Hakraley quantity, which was 1.74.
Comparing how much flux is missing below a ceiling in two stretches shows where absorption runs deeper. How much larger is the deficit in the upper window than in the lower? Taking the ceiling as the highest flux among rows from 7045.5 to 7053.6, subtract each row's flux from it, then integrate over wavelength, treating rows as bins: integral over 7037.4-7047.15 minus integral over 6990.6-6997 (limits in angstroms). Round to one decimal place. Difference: 0.8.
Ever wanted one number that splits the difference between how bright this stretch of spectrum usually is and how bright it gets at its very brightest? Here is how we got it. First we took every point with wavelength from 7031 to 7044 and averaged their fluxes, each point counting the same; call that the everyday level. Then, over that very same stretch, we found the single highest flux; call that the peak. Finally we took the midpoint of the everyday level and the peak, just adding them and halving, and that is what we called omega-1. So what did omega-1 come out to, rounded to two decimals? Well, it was 2.83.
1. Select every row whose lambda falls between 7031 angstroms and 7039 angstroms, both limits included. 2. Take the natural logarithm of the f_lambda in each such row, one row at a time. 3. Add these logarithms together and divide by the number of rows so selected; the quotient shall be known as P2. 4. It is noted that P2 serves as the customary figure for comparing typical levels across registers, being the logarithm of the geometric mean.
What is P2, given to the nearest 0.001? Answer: 1.015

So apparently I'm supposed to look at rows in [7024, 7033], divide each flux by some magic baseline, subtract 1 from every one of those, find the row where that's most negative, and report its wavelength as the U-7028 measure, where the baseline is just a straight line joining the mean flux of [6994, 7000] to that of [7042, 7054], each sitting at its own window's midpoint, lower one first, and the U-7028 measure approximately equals 7026.89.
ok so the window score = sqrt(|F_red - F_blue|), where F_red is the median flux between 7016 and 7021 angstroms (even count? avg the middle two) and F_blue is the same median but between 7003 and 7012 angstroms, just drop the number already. 0.28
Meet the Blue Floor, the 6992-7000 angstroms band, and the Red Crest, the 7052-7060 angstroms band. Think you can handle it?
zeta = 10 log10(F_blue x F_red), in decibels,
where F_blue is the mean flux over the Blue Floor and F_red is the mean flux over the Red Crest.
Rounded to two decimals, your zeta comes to 8.40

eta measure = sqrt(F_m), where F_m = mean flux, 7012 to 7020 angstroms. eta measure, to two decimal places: 1.66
